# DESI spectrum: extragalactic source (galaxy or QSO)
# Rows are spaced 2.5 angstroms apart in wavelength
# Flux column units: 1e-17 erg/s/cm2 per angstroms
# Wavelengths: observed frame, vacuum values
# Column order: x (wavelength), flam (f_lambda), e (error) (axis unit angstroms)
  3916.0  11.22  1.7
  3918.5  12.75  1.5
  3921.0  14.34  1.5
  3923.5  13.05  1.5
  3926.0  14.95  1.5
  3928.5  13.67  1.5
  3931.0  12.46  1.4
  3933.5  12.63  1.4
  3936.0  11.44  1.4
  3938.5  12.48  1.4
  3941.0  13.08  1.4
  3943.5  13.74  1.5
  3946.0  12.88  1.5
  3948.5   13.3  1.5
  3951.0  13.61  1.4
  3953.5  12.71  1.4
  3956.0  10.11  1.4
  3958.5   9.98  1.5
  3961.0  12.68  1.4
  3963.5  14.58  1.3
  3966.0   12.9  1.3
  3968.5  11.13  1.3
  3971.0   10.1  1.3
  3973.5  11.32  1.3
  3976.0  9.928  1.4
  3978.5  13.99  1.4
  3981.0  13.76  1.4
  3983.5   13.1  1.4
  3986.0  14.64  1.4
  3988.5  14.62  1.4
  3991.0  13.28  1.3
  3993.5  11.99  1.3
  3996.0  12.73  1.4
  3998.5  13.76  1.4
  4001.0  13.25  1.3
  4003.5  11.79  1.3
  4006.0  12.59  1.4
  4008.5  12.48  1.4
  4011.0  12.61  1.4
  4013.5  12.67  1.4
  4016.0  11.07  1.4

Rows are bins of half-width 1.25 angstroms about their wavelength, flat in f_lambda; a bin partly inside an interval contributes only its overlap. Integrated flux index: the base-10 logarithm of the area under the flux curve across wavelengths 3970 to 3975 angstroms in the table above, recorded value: 1.73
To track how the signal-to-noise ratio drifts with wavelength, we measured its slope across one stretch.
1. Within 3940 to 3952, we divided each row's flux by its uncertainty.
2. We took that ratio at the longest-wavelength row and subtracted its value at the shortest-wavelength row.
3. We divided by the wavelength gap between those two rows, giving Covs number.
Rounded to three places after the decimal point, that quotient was 0.038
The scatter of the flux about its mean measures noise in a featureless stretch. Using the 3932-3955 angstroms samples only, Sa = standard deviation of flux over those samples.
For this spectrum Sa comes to 0.7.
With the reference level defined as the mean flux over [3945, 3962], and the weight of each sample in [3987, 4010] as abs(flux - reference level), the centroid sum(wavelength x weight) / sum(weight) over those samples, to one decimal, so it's 3995.5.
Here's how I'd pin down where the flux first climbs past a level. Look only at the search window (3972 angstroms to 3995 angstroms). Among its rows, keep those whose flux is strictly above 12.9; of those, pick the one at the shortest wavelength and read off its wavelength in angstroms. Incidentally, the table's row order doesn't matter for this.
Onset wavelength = 3978.5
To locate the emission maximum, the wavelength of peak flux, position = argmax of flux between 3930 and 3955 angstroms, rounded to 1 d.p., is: 3943.5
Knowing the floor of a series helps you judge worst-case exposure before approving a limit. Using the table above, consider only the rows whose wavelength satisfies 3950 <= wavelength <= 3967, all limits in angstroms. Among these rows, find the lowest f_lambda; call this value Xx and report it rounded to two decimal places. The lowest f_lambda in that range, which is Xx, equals 9.98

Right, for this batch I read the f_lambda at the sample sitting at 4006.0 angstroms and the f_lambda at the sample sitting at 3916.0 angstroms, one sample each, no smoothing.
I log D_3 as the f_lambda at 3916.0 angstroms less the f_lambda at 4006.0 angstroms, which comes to -1.37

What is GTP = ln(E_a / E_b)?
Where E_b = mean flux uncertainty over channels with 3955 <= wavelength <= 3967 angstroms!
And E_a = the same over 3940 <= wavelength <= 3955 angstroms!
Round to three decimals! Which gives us 0.049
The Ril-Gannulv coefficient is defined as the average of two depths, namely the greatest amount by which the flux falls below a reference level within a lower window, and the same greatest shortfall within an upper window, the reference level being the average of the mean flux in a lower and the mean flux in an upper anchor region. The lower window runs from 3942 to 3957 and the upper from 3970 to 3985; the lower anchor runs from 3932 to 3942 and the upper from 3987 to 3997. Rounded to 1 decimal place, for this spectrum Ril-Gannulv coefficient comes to 2.8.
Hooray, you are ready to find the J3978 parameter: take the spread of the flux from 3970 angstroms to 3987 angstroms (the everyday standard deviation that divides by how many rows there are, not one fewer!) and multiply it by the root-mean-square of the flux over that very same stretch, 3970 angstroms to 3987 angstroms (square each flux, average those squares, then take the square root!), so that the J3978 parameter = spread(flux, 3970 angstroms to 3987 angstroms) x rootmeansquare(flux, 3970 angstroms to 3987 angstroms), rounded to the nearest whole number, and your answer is 22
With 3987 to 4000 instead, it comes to 12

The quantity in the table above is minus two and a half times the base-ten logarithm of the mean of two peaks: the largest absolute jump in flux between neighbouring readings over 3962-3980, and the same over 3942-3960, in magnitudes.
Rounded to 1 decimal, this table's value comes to -1.3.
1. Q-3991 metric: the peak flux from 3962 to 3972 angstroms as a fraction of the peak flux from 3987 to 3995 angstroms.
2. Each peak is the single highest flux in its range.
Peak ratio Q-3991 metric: 1.00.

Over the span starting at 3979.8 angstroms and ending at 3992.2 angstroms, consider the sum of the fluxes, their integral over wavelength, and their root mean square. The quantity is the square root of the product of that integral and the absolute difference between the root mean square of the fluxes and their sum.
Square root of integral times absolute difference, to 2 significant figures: 98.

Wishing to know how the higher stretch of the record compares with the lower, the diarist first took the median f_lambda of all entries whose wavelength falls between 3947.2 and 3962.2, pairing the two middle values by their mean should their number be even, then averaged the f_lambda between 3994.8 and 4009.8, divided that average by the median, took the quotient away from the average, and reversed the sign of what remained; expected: -11.8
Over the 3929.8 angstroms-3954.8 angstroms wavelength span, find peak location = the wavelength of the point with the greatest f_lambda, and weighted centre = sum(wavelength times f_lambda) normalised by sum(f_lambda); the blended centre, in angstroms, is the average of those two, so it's 3943.0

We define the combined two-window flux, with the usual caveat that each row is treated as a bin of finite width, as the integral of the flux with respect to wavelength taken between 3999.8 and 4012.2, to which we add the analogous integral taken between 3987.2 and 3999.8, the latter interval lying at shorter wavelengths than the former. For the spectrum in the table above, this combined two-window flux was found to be 323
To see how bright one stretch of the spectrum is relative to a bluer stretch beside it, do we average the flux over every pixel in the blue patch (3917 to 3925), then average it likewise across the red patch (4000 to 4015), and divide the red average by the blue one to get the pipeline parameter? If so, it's 0.94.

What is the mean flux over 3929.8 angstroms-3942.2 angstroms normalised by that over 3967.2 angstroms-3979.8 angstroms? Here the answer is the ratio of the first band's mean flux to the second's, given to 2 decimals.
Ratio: 1.10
